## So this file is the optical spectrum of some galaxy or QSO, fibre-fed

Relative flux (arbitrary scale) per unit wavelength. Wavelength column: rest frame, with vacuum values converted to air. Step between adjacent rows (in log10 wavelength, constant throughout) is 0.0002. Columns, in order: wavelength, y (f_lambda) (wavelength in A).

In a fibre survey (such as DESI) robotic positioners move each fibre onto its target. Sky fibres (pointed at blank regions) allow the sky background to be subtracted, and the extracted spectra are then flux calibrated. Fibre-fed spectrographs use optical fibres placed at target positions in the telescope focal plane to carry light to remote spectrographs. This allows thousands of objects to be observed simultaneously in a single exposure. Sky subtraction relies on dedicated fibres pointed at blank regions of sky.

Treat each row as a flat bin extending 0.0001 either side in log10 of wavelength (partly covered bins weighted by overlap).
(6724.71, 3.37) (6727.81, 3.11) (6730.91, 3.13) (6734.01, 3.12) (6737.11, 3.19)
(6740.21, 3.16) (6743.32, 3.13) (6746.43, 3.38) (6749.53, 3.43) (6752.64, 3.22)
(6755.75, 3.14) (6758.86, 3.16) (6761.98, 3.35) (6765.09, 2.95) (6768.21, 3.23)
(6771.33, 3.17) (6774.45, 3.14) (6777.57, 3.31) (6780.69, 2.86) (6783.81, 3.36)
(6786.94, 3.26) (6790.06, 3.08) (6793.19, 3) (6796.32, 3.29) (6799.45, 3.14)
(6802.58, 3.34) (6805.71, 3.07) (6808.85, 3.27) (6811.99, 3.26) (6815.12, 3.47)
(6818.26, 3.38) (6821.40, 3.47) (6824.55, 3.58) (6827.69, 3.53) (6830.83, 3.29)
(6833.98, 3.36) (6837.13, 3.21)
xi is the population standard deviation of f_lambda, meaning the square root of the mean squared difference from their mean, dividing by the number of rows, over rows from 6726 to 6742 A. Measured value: 0.029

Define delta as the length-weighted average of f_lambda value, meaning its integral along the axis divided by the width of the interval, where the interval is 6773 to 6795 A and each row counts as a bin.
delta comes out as 3.15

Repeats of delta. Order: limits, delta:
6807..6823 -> 3.36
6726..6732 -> 3.13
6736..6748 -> 3.22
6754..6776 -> 3.16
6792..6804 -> 3.20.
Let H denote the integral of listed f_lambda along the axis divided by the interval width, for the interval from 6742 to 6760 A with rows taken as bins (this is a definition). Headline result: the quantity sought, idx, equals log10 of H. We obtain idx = 0.512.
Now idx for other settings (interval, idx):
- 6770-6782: 0.495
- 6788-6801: 0.496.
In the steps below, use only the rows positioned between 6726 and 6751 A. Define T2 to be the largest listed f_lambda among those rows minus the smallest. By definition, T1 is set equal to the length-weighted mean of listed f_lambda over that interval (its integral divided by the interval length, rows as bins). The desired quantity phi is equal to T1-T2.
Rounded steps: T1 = 3.21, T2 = 0.320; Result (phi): 2.89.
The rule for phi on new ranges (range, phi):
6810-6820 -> 3.16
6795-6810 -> 2.95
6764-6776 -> 2.85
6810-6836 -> 3.09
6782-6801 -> 2.82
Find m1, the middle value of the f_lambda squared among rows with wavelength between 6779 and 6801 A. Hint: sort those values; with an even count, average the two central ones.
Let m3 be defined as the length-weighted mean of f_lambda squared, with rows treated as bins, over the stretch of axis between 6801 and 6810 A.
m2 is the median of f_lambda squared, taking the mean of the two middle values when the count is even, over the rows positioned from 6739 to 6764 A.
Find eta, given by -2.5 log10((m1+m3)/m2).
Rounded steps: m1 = 9.9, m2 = 10.2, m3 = 10.4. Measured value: -0.75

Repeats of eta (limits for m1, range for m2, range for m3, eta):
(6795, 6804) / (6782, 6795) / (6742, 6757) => -0.82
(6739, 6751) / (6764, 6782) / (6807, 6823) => -0.86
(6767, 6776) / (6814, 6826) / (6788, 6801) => -0.54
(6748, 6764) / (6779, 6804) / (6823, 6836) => -0.84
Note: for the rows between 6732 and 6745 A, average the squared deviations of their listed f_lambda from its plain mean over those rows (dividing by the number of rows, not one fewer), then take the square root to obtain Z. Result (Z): 0.027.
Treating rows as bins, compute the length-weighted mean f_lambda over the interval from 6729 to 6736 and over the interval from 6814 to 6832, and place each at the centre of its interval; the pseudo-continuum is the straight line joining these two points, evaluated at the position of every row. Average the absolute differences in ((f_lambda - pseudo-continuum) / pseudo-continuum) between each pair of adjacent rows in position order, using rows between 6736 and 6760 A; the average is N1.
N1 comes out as 0.031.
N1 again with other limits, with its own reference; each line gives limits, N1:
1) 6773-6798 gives 0.077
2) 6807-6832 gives 0.034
